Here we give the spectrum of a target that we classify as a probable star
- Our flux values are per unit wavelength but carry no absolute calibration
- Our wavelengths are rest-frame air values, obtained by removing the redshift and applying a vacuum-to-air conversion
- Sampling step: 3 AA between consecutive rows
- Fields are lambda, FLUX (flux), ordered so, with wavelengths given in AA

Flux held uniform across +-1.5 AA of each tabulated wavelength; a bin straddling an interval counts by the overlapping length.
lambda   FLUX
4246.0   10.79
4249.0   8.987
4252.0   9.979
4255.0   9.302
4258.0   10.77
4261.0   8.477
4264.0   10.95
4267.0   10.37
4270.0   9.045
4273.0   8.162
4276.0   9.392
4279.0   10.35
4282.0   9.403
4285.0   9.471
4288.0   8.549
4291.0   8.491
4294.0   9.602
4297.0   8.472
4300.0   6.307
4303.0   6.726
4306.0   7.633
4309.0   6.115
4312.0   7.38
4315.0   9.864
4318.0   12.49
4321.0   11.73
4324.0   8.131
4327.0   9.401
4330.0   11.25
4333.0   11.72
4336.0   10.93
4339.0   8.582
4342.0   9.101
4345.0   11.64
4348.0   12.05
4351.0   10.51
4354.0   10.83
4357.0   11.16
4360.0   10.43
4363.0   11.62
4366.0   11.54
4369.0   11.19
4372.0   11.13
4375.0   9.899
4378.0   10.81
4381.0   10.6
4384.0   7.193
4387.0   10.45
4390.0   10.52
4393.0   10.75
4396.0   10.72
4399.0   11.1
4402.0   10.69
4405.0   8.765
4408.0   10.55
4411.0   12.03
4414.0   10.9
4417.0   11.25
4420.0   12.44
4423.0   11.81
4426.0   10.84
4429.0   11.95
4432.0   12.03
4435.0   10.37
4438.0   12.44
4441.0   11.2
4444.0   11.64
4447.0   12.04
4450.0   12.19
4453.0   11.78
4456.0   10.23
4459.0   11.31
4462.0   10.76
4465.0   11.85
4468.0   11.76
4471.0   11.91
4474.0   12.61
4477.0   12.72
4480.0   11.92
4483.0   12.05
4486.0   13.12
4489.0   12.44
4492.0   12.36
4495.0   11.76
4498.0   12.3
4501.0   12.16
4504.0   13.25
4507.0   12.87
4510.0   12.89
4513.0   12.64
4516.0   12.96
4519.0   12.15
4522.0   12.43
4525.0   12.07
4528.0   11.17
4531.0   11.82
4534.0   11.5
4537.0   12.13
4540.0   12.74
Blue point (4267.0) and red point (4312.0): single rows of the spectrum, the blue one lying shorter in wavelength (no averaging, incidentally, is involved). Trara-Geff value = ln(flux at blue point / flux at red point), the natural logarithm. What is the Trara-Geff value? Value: 0.34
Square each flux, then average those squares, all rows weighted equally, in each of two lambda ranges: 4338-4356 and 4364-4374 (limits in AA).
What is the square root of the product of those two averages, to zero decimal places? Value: 119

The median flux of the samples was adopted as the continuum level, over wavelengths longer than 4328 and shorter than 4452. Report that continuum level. 11.1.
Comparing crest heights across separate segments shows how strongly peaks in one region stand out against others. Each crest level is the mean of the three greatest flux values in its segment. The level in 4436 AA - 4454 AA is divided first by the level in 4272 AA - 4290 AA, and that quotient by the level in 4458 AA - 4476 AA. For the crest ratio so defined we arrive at 0.104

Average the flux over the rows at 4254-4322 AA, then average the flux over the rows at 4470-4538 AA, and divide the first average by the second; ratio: 0.74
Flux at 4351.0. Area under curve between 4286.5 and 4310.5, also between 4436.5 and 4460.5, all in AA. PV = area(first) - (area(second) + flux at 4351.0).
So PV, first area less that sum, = -103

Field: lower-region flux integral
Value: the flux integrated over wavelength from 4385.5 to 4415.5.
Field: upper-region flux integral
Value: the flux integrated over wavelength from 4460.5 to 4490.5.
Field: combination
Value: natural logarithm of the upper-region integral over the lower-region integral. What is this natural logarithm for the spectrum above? 0.13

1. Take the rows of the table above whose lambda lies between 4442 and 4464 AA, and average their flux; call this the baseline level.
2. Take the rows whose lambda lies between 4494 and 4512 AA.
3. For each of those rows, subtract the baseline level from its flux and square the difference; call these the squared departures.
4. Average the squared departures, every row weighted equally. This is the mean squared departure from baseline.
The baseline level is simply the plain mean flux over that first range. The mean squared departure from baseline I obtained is 1.5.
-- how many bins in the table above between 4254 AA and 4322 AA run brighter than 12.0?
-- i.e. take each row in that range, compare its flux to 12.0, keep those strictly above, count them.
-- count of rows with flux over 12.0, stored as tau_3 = 1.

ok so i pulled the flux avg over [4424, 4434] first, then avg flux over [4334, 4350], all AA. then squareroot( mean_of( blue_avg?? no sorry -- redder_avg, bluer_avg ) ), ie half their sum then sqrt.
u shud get 3.32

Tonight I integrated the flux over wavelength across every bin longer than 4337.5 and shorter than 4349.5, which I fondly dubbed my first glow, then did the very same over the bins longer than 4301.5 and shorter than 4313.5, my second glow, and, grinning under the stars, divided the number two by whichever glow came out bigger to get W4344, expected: 0.0161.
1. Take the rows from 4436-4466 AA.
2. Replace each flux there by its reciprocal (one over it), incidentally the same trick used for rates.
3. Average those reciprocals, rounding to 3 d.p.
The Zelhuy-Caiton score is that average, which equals 0.087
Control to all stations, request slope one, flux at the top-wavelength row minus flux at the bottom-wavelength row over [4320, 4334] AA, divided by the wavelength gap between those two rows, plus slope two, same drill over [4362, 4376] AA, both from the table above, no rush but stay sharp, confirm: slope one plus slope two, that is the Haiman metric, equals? -0.14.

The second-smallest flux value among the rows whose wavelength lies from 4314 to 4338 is 9.401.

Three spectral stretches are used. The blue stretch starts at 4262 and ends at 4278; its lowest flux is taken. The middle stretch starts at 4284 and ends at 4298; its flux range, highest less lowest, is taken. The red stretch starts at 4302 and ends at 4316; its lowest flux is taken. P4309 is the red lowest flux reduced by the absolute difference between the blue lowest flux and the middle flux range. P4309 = -0.9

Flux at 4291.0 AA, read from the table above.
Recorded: 8.491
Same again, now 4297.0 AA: 8.472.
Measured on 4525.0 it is 12.07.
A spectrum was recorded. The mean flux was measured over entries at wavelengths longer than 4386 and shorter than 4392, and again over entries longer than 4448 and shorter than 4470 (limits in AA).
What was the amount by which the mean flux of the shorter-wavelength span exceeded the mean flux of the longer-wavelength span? -0.9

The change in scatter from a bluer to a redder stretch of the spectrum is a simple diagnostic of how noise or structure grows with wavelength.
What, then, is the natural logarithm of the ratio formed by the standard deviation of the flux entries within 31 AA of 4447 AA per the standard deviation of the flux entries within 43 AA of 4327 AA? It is -1.0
